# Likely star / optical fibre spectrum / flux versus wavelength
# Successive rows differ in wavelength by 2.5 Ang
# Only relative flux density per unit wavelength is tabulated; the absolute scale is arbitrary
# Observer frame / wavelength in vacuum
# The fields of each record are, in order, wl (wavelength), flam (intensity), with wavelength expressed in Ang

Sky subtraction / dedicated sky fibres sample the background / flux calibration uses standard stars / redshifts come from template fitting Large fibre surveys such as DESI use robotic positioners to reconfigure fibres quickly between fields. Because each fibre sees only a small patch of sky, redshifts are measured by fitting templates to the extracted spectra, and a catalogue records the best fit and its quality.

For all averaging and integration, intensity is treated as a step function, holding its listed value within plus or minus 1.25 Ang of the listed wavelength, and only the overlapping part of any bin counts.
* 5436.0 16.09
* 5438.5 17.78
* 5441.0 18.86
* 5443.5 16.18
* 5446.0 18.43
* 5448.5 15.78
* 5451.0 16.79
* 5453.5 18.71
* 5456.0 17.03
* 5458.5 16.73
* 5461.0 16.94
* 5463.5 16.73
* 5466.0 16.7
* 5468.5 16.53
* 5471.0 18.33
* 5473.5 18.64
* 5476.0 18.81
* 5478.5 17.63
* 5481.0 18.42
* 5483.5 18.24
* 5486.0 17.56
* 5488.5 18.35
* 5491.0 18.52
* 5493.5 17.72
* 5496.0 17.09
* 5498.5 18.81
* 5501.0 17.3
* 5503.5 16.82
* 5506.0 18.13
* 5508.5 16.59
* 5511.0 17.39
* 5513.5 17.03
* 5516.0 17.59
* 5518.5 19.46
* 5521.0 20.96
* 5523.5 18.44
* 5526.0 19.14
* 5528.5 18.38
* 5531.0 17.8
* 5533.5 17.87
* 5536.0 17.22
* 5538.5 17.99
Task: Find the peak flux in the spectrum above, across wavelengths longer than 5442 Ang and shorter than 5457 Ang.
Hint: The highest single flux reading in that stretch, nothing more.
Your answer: 18.71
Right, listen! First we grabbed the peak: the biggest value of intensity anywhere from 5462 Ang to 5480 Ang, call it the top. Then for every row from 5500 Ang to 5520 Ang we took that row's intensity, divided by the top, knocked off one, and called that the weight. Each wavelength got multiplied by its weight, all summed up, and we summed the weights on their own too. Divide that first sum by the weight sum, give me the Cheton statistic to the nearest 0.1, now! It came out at 5507.7 Ang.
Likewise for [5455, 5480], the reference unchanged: 5464.3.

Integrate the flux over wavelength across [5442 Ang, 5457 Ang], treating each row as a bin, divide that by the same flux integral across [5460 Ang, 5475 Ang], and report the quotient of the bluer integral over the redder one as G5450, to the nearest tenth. 1.0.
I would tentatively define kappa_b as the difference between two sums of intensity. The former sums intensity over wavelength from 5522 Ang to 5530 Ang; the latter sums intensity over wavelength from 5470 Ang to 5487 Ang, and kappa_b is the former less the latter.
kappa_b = -72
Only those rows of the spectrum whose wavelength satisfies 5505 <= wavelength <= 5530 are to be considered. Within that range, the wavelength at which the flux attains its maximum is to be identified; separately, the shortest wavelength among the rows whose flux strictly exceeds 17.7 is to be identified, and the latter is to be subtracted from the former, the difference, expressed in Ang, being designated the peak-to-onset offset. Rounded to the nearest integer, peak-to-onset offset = 15 Ang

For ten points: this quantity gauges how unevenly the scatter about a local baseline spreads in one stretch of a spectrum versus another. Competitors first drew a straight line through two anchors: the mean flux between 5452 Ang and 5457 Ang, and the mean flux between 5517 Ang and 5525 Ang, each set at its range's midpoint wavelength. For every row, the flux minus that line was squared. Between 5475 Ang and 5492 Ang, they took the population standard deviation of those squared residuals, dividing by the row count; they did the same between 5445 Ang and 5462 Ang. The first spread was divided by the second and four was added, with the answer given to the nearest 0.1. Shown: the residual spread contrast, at 4.4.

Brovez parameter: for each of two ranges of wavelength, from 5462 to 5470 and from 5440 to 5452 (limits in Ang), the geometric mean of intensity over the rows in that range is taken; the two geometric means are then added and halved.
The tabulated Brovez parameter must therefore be 16.9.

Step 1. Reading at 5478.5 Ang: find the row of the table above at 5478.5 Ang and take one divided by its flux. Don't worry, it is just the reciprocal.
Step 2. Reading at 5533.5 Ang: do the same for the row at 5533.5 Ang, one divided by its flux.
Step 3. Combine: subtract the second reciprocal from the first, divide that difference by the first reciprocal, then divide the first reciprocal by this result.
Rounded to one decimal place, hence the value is 4.2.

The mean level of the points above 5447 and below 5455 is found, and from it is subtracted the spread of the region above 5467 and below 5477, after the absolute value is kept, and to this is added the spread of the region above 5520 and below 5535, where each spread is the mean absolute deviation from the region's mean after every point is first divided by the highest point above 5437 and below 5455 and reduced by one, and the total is 17.1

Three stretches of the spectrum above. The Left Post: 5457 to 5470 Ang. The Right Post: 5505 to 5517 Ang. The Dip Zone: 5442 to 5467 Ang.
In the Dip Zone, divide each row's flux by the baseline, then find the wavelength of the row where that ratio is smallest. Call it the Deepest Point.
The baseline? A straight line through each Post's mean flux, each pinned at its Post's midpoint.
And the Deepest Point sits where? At 5448.5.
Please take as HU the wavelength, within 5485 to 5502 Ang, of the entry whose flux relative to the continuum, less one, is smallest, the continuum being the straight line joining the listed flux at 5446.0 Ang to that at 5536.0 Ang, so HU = 5496.0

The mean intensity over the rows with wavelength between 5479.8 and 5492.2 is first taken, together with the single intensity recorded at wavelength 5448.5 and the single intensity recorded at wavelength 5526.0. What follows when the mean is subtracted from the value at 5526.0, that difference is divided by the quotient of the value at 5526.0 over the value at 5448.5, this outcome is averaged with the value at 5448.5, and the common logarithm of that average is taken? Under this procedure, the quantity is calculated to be 0.918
